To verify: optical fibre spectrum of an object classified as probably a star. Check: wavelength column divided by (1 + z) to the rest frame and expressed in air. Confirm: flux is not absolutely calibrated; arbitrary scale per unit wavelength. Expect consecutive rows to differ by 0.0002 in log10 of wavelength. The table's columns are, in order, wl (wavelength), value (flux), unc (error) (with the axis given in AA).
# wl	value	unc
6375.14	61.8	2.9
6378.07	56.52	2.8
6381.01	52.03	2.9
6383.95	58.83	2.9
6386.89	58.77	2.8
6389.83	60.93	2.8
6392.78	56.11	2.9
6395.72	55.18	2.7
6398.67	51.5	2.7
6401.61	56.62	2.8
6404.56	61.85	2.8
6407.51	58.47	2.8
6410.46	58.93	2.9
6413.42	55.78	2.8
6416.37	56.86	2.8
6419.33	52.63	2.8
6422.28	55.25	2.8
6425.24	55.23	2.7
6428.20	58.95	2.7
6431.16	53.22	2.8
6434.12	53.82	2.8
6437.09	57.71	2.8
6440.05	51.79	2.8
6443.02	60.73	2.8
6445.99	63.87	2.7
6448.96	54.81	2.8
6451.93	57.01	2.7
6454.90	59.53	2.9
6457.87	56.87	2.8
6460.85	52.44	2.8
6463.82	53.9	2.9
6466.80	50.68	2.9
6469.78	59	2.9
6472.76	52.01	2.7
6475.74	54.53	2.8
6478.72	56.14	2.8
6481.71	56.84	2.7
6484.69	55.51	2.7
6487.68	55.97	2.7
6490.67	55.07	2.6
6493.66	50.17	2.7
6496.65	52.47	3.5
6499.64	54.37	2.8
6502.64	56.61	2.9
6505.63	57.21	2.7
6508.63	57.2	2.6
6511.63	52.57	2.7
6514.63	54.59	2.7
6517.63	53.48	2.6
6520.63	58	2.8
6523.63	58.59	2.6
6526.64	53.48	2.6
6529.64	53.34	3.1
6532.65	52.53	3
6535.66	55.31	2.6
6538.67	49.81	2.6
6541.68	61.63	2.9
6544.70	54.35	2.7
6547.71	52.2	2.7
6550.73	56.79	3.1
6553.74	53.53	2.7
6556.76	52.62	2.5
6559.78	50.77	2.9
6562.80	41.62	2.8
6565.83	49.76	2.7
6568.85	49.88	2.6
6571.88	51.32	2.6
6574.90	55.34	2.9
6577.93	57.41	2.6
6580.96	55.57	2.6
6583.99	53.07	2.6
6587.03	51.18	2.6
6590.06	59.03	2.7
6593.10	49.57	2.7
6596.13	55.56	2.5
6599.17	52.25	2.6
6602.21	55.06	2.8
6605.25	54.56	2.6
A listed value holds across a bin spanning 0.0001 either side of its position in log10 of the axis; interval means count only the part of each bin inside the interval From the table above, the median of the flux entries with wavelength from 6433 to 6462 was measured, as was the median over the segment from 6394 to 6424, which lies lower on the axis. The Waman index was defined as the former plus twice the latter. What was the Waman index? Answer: 169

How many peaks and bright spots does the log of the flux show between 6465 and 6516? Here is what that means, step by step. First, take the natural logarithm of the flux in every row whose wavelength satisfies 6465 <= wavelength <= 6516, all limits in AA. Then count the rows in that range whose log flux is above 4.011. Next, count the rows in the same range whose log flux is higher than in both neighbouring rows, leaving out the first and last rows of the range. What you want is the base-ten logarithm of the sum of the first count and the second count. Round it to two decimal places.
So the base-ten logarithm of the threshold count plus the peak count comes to 1.08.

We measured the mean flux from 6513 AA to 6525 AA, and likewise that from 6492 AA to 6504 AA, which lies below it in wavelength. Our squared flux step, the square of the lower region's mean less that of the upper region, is 7.6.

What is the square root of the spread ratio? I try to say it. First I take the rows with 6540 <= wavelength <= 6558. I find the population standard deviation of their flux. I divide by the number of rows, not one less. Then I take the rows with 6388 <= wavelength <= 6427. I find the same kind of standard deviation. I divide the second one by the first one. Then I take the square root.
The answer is 0.93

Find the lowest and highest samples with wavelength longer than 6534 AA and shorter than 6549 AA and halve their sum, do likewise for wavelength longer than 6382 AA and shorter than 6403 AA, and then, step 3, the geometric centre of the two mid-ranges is 56.0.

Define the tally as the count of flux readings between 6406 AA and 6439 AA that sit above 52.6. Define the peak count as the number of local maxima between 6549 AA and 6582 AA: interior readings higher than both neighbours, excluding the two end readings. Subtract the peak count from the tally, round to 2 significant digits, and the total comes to 10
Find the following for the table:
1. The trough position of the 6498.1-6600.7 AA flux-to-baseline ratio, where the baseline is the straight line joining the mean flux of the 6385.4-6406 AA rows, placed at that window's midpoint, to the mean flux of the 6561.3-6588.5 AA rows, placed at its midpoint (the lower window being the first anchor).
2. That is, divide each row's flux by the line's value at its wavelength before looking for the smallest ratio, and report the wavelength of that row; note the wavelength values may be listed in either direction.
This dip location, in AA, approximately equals 6562.80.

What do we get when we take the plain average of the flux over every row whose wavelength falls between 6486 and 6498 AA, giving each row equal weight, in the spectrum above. 53.4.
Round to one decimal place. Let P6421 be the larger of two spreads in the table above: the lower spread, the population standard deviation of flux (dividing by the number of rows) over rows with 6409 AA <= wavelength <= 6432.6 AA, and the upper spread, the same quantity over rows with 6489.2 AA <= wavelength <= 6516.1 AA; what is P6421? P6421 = 2.3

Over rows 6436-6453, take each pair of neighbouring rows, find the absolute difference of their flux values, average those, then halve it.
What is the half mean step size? 2.9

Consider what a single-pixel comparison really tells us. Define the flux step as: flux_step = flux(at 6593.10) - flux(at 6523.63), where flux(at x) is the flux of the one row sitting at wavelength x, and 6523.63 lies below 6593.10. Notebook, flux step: -9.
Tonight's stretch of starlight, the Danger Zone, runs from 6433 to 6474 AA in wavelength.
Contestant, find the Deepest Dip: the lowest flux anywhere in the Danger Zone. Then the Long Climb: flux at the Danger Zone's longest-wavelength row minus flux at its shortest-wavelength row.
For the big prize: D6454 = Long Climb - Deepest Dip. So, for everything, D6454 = -52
